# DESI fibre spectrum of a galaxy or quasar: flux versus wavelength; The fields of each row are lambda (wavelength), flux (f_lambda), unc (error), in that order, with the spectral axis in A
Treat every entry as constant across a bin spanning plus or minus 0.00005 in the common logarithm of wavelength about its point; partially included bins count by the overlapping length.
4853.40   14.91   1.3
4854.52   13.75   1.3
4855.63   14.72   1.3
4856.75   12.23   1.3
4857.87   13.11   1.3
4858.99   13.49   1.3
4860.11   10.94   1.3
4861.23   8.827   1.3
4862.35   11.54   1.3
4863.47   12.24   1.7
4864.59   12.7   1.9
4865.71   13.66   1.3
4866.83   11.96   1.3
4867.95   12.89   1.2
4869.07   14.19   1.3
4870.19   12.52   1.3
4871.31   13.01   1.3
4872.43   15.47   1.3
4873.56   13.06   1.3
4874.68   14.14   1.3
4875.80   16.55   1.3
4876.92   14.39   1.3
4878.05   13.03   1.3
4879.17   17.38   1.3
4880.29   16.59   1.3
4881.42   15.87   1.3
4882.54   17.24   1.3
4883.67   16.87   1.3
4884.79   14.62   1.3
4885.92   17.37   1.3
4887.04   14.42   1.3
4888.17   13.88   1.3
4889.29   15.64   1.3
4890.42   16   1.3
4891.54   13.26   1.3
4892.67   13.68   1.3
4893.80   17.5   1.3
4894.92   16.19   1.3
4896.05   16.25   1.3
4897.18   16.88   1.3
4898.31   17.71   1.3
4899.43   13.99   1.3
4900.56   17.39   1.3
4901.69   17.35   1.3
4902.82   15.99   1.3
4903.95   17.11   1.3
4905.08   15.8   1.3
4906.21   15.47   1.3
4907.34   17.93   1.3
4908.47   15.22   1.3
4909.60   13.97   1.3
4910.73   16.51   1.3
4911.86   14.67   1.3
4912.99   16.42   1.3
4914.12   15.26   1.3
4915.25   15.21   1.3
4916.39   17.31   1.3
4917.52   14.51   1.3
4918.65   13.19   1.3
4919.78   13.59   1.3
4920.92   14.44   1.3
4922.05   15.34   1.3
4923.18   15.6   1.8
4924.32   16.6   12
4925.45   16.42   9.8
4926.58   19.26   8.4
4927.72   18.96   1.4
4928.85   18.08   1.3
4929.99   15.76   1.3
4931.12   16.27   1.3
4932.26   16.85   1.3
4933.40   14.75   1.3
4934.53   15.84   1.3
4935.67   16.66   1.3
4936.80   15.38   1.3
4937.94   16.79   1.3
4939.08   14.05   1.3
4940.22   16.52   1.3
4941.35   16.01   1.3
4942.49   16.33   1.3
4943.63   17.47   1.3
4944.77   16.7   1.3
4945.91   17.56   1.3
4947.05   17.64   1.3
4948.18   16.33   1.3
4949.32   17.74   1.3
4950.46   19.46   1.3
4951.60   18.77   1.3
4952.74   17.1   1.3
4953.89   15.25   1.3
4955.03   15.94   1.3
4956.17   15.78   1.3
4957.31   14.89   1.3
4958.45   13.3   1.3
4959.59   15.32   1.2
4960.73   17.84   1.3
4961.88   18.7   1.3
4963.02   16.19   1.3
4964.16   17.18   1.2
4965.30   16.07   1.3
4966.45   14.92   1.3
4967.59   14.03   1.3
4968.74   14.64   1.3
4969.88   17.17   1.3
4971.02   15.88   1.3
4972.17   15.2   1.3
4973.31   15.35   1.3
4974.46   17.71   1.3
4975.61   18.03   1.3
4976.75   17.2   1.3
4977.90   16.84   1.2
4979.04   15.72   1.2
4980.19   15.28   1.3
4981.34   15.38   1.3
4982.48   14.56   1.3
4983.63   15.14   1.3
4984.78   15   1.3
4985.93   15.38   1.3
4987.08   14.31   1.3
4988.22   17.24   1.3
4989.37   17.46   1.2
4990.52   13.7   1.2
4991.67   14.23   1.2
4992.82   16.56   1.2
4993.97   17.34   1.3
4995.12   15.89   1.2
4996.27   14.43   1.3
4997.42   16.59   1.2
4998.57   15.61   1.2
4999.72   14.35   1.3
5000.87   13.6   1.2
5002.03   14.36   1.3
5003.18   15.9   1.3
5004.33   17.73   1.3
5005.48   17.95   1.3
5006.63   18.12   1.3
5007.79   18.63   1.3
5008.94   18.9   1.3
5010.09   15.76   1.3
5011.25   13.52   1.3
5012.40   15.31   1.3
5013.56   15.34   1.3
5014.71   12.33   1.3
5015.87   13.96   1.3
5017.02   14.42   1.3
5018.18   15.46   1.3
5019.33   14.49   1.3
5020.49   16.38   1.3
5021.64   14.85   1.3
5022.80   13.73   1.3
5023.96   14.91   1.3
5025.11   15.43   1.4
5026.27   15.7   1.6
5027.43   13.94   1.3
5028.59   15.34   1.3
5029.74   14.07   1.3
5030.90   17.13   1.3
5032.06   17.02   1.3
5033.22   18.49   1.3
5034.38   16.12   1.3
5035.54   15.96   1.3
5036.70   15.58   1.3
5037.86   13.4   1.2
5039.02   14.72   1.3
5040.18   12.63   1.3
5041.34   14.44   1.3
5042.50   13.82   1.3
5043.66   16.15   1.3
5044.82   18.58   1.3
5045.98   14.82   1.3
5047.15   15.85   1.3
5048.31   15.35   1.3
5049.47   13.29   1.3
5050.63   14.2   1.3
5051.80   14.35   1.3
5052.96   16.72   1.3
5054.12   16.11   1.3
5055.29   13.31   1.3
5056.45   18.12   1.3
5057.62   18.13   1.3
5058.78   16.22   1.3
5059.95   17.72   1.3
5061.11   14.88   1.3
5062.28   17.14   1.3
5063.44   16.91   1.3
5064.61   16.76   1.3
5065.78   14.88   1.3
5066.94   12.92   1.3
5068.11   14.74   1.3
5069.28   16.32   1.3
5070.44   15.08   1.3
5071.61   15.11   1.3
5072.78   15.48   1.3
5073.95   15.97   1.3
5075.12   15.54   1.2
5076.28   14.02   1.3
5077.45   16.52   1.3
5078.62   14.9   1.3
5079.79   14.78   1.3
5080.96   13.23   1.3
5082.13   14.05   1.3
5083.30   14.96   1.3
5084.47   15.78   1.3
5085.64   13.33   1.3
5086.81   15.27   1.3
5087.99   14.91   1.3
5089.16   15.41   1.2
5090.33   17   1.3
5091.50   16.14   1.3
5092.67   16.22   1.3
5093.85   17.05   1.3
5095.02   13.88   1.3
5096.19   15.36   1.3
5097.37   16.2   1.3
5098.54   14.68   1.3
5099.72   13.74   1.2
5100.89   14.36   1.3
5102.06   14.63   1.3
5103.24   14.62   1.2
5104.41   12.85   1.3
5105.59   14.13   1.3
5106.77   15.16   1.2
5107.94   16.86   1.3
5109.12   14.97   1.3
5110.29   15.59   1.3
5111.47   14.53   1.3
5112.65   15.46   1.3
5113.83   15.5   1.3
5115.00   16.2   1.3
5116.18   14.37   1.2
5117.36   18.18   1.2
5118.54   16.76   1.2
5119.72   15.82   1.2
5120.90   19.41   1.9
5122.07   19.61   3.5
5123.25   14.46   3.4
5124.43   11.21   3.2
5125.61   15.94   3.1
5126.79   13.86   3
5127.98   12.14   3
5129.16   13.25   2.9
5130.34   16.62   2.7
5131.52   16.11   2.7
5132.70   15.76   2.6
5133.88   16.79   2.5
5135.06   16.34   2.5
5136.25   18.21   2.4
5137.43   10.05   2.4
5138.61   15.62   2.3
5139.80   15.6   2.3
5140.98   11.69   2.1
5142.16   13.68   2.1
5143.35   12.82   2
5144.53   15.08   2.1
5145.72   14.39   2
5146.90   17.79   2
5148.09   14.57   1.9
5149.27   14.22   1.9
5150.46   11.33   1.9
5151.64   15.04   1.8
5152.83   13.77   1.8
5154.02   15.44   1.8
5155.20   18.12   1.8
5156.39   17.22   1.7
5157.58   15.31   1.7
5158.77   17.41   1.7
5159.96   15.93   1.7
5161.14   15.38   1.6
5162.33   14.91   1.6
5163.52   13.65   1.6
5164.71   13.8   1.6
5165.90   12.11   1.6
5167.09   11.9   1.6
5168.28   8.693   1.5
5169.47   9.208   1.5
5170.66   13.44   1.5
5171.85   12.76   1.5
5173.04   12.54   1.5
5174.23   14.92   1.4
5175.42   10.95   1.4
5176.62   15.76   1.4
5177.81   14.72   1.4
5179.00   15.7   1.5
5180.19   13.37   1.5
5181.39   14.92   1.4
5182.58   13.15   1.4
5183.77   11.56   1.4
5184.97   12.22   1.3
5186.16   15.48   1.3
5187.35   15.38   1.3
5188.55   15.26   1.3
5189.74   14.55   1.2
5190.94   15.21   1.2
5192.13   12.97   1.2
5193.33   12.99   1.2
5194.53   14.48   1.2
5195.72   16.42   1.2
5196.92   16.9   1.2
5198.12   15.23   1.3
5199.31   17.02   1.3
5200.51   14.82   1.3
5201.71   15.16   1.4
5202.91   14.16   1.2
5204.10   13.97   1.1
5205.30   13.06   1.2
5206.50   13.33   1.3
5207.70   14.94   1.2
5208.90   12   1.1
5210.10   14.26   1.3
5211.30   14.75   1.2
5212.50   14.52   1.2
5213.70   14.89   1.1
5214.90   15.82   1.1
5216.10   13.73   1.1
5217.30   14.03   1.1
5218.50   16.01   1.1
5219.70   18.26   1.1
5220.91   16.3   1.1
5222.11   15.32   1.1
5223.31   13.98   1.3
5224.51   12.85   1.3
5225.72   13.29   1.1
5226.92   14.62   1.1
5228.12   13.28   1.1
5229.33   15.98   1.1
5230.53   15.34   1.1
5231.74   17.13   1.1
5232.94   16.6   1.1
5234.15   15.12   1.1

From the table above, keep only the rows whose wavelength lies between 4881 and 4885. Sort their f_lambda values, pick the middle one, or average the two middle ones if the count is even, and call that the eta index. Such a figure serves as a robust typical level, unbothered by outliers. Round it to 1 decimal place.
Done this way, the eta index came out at 16.4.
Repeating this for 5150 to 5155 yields 14.4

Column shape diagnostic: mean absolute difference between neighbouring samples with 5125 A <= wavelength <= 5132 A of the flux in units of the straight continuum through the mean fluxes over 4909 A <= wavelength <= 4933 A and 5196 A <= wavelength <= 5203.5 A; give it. 0.11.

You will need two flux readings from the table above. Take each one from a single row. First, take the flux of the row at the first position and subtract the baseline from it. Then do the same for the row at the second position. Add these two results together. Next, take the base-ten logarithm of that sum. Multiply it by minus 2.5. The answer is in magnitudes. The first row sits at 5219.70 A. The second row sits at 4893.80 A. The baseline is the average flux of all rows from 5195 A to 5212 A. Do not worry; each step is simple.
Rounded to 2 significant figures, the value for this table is -2.0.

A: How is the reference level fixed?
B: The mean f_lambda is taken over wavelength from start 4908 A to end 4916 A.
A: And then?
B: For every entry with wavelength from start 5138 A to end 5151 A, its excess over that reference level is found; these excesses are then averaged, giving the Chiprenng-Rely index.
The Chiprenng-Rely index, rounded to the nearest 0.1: -1.1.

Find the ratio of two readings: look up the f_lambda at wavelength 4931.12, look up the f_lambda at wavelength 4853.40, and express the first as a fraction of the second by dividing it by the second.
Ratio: 1.09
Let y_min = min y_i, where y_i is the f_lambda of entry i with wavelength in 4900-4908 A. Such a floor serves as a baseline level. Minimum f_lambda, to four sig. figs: 15.47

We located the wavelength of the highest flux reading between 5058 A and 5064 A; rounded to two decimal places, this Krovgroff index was 5059.95 A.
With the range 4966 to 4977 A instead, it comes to 4975.61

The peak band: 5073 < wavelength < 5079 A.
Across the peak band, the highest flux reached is 16.52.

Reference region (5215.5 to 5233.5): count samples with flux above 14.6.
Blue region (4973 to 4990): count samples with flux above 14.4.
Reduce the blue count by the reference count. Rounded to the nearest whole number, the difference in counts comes 5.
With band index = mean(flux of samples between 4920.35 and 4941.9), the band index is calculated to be 16.3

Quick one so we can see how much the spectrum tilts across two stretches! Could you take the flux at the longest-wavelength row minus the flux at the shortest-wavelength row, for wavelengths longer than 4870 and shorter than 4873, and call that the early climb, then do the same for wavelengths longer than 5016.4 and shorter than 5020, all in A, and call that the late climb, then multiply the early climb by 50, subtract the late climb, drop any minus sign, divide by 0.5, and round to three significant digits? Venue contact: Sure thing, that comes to 295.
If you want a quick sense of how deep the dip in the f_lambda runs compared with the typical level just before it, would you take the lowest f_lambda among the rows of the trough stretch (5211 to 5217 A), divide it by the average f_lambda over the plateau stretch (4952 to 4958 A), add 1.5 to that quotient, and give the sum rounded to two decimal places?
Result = 2.37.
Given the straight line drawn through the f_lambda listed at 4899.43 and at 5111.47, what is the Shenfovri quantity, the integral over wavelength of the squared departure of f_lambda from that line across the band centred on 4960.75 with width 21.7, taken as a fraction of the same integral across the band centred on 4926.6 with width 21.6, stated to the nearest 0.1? 1.1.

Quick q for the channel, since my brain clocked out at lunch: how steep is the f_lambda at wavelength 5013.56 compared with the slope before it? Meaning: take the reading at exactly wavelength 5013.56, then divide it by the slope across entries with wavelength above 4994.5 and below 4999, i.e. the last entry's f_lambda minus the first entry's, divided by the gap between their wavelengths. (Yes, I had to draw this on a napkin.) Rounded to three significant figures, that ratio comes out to -189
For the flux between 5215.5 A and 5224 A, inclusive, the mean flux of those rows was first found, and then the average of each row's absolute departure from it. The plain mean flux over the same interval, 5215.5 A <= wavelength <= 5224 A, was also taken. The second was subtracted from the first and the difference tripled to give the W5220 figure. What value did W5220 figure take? -42.3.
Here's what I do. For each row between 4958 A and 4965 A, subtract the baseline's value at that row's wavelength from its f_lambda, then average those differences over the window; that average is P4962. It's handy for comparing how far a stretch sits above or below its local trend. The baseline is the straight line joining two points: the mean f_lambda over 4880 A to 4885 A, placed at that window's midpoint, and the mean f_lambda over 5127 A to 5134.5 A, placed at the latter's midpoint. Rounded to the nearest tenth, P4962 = 0.5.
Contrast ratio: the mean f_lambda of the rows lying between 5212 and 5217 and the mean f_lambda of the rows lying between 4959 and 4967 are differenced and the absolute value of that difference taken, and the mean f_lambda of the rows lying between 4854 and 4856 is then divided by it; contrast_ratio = 8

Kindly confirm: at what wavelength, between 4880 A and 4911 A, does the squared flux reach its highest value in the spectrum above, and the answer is 4907.34 A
